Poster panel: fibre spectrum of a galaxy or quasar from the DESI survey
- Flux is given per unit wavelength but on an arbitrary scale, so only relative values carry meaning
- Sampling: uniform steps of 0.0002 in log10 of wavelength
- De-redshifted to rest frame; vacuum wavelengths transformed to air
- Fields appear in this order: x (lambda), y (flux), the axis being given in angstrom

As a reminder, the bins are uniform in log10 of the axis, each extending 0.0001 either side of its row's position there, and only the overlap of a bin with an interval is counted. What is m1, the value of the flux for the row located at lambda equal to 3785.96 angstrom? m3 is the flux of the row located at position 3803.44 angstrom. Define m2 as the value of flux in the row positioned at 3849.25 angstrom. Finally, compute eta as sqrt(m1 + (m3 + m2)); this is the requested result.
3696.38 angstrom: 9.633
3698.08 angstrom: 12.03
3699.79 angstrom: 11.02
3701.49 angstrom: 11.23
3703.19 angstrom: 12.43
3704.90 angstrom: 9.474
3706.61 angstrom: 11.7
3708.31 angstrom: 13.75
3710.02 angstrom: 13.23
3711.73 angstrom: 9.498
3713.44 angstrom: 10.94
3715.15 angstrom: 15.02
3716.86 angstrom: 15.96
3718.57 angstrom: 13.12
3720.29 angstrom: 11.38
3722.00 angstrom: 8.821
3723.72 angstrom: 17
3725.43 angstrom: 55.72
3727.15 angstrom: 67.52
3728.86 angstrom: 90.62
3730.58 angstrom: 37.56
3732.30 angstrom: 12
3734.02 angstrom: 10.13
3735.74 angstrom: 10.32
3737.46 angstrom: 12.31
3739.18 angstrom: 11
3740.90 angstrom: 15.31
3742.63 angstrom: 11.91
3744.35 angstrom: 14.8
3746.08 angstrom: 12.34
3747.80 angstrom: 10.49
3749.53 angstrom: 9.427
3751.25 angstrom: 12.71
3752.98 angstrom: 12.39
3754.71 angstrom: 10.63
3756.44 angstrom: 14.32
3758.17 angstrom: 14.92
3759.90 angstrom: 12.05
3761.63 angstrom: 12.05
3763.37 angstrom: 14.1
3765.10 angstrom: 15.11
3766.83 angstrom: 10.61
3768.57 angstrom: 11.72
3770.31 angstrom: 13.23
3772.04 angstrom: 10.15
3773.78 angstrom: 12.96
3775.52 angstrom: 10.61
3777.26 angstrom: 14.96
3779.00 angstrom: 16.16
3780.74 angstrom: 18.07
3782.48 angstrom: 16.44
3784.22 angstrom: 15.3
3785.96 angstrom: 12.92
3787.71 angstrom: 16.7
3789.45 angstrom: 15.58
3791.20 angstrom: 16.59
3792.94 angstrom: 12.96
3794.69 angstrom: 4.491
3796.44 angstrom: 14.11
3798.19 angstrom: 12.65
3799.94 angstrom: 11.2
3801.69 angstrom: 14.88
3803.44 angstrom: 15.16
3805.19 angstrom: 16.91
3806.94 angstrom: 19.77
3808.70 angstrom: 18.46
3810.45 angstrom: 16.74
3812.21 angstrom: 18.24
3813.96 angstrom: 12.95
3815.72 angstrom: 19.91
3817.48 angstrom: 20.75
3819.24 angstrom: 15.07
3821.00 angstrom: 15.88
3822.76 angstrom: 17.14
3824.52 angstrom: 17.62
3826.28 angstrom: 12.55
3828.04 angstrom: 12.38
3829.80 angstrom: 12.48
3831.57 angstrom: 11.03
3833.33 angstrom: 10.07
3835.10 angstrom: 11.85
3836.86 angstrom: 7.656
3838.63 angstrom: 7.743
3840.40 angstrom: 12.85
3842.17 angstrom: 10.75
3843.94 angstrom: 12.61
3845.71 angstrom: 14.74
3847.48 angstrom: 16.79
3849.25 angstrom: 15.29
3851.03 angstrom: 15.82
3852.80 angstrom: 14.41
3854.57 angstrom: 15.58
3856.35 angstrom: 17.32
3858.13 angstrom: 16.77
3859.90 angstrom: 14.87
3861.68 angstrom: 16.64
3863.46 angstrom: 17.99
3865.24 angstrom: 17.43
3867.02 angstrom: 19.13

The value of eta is 6.6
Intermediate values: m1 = 12.92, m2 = 15.29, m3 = 15.16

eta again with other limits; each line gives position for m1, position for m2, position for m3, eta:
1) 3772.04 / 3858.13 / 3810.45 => 6.6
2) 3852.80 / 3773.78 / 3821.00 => 6.6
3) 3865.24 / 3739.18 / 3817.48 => 7.0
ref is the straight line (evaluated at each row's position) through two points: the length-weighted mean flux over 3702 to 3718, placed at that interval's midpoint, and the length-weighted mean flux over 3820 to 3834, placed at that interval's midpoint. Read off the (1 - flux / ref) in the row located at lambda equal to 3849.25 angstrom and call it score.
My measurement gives -0.10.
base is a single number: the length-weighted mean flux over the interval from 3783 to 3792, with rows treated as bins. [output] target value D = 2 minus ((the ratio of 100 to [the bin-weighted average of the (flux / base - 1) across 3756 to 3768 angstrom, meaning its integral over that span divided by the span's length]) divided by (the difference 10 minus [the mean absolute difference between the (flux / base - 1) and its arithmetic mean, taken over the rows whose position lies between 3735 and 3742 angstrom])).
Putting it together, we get 72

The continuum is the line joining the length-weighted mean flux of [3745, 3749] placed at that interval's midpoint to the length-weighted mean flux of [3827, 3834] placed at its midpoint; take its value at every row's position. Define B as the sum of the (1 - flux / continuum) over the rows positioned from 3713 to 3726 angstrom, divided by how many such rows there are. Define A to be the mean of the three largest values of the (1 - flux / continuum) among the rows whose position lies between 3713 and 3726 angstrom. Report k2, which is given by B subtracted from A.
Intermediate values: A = 0.09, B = -0.6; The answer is 0.71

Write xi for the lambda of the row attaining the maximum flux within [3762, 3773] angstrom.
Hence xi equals 3765.10 angstrom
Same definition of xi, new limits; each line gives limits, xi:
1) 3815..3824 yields 3817.48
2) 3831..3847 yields 3845.71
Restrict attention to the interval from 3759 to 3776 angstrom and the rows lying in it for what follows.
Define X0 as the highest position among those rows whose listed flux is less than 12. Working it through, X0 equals 3775.52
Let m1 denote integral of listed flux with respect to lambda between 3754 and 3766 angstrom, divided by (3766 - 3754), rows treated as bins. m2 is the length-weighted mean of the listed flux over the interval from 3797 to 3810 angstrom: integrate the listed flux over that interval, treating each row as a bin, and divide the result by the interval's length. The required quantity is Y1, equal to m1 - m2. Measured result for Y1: -2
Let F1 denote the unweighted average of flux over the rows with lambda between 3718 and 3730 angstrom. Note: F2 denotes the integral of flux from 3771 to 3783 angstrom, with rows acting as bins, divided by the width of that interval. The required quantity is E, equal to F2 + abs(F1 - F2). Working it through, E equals 38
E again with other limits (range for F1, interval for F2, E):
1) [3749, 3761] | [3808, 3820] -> 23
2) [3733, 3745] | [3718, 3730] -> 64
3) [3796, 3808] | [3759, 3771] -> 15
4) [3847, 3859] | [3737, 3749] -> 16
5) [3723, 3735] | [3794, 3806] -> 42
